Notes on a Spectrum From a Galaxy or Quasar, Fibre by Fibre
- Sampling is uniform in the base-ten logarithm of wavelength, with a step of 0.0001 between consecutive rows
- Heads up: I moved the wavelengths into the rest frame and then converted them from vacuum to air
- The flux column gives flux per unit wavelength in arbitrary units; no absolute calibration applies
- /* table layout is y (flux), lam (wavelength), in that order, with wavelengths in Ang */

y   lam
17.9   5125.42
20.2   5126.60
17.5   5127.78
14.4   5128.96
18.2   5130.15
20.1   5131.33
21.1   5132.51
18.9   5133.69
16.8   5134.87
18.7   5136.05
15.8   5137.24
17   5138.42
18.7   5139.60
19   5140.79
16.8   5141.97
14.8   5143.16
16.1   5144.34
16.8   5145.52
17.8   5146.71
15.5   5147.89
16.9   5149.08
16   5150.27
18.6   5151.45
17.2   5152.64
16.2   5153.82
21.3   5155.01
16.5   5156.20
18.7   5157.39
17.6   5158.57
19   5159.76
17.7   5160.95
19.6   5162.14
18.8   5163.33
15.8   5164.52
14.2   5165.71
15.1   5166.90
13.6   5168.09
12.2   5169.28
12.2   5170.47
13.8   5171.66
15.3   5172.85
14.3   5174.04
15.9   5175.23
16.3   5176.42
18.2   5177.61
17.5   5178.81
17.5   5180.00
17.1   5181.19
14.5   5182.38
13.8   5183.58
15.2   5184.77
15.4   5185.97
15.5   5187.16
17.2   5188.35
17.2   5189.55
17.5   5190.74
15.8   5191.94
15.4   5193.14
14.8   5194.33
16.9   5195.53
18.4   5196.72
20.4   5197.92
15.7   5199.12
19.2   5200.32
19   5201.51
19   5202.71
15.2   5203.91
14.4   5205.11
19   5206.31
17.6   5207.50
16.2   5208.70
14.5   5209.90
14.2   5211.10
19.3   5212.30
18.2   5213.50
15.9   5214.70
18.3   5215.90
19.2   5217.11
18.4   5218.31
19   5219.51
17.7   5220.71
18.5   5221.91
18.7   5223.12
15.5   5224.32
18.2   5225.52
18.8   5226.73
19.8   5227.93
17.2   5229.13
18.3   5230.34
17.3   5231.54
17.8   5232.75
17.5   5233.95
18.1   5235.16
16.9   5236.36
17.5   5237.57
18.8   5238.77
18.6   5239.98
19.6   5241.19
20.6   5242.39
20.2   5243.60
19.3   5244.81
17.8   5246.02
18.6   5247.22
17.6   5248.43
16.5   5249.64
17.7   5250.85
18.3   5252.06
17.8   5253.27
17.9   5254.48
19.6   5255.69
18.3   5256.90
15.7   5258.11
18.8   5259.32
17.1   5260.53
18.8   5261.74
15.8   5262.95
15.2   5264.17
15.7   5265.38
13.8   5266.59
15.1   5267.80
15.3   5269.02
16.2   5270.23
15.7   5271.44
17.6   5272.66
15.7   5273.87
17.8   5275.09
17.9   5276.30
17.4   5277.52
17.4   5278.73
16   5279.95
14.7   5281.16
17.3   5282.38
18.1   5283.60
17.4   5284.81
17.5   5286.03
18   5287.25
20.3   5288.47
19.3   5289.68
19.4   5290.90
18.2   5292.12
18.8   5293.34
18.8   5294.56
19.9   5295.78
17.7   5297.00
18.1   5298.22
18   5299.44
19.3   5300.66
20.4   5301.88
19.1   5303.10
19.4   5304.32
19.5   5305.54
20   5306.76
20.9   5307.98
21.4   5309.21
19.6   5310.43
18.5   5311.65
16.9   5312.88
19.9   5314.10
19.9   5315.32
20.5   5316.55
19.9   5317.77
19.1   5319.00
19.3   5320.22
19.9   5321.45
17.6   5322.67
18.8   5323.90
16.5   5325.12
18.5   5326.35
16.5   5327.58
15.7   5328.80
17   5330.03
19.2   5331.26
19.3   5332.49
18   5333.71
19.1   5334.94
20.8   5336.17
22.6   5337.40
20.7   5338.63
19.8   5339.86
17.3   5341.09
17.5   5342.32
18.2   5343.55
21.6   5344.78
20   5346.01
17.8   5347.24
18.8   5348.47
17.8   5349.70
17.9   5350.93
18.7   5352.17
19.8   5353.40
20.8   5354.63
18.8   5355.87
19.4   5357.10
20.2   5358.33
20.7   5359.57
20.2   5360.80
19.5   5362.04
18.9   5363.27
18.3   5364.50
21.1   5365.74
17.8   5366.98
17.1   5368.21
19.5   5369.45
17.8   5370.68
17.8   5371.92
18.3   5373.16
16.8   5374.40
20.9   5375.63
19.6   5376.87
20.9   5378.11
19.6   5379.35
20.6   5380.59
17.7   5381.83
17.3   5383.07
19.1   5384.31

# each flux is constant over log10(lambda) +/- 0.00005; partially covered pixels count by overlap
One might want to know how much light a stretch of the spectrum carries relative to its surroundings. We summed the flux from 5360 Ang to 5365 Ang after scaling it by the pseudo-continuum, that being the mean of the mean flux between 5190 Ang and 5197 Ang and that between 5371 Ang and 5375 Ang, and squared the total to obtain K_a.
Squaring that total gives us 20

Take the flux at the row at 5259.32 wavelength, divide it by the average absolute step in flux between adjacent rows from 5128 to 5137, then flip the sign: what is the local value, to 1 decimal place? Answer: -8.7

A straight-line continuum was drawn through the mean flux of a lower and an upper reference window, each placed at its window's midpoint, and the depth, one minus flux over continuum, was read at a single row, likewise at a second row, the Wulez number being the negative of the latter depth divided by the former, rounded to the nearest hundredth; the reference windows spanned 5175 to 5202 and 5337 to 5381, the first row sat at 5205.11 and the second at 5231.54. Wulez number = -0.02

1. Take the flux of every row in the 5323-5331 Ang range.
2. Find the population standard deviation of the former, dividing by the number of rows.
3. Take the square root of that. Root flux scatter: 1.06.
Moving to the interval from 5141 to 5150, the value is 0.96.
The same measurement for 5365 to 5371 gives 1.21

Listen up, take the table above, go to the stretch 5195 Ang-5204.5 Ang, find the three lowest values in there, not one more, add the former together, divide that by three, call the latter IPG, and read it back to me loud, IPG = 15.9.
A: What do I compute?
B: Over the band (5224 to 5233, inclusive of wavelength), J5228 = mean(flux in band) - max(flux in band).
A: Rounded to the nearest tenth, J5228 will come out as -1.9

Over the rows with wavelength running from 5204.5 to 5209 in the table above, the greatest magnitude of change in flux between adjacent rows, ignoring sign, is 4.6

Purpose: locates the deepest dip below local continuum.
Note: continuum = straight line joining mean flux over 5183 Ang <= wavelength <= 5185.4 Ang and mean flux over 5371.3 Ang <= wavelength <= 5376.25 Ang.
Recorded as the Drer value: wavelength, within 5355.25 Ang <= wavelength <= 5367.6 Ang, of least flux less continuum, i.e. 5366.98 Ang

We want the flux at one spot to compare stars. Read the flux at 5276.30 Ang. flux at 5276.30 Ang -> 17.9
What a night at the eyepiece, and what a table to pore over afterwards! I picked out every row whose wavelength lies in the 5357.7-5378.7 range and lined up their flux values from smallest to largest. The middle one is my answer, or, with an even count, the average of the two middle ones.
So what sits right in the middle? 19.5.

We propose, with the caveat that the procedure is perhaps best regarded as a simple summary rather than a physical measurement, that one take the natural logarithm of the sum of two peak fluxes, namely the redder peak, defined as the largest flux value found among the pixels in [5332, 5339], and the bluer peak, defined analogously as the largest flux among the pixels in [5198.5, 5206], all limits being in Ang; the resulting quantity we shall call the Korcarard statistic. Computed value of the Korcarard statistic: 3.733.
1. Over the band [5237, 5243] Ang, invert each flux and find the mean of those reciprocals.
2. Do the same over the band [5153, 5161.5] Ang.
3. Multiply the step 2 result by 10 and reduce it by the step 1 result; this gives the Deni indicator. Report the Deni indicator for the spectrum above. 0.50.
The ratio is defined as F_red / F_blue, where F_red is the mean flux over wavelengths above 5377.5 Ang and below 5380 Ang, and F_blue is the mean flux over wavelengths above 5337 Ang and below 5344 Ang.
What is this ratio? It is 1.05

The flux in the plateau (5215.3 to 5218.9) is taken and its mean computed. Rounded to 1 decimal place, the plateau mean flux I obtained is 18.6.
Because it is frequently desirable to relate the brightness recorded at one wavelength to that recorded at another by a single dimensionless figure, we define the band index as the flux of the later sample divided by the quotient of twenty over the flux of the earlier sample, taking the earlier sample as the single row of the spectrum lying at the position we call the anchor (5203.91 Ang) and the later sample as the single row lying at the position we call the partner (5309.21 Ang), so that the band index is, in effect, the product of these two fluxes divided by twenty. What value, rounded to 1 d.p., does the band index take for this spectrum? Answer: 16.3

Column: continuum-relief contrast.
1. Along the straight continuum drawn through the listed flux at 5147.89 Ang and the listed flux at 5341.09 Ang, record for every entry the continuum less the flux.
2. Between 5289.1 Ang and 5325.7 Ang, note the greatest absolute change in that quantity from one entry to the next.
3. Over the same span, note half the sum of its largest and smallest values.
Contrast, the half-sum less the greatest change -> -4.9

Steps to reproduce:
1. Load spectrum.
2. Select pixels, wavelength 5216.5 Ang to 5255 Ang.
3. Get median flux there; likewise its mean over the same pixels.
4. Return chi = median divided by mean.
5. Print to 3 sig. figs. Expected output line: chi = 1.00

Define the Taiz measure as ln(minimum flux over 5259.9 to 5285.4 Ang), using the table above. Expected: 2.62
